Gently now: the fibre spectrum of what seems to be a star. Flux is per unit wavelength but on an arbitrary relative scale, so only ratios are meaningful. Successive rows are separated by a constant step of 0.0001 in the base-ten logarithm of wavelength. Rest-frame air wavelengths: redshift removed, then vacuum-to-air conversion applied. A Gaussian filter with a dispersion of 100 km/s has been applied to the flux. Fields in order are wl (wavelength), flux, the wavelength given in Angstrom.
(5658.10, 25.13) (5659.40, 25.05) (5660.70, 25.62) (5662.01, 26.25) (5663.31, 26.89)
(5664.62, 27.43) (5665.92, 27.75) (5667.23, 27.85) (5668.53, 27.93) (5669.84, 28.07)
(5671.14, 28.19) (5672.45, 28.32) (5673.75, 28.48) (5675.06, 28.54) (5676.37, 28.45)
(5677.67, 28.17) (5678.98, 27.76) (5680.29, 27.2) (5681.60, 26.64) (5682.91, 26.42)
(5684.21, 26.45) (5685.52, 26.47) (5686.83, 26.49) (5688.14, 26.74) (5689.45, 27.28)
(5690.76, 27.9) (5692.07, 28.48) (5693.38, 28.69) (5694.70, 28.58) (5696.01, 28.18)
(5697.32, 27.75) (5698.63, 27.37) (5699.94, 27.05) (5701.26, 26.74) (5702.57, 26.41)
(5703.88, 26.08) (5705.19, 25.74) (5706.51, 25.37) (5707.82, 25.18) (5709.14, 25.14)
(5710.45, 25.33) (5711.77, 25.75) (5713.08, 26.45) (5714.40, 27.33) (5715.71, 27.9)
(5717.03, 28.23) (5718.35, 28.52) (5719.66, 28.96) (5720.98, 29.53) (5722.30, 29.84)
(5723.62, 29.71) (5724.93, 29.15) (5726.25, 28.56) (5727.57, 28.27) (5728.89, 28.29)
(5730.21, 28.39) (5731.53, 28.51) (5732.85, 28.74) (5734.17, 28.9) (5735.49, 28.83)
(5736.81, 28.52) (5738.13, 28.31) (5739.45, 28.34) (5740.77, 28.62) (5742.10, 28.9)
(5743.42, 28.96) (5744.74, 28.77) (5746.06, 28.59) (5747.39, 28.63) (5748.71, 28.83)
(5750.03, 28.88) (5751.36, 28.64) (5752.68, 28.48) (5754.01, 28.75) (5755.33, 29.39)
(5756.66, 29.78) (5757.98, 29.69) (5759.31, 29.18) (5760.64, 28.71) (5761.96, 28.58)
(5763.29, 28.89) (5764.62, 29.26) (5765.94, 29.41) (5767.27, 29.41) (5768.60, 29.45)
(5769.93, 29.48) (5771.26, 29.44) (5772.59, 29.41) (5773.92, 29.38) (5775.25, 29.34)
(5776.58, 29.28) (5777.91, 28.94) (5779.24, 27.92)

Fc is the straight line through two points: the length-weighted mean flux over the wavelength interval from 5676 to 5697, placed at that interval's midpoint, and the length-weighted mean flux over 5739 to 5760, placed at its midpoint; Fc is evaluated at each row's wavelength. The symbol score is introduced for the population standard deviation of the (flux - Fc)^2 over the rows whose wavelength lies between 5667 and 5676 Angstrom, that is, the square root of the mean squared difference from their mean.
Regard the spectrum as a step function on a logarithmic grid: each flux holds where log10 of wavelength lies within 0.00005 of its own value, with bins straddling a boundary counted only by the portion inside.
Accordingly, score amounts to 0.40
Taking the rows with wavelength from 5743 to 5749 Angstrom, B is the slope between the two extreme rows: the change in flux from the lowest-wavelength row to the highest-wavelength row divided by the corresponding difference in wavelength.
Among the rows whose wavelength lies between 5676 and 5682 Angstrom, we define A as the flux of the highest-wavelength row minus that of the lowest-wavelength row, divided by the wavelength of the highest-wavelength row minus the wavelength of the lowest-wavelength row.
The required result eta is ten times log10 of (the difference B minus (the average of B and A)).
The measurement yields -8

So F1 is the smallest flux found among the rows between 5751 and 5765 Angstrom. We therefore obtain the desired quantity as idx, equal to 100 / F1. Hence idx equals 3.5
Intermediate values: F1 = 28.48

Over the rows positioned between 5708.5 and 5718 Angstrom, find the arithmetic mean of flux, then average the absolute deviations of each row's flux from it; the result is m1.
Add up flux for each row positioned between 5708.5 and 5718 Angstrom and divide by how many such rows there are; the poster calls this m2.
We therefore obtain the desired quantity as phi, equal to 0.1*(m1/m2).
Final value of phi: 0.0040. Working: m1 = 1.1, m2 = 26.6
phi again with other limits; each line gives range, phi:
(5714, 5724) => 0.0026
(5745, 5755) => 0.0004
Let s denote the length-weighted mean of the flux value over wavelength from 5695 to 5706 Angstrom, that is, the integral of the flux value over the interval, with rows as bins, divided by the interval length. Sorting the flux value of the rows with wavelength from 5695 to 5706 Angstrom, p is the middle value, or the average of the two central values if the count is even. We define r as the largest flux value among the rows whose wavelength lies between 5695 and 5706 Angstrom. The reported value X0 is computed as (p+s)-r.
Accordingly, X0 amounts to 25.7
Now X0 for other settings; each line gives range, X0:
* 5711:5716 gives 25.7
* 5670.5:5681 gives 27.8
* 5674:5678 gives 28.3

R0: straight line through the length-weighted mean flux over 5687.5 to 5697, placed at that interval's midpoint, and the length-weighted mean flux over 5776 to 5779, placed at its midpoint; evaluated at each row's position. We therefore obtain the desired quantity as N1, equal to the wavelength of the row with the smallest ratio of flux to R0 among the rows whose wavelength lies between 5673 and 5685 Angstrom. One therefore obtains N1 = 5682.91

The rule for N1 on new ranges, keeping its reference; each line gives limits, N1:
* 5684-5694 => 5684.21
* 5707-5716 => 5709.14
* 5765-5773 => 5772.59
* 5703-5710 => 5709.14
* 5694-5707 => 5706.51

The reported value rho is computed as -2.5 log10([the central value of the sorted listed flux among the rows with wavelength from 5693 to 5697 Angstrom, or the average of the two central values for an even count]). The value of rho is -3.640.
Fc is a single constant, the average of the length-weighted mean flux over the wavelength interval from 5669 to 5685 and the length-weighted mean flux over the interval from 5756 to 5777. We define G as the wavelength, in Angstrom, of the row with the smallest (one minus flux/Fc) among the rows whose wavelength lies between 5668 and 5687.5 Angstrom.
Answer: 5675.06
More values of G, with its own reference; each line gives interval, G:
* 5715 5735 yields 5722.30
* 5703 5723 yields 5722.30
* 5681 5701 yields 5693.38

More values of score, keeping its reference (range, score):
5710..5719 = 2.72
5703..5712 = 1.66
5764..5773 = 0.01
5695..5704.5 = 1.11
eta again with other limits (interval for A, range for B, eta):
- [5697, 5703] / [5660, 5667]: -5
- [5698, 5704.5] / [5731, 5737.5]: -9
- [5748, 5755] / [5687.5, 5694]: -7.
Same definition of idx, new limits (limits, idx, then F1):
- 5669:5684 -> 3.8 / 26.42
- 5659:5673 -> 4.0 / 25.05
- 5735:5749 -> 3.5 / 28.31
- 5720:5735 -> 3.5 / 28.27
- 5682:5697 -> 3.8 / 26.42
